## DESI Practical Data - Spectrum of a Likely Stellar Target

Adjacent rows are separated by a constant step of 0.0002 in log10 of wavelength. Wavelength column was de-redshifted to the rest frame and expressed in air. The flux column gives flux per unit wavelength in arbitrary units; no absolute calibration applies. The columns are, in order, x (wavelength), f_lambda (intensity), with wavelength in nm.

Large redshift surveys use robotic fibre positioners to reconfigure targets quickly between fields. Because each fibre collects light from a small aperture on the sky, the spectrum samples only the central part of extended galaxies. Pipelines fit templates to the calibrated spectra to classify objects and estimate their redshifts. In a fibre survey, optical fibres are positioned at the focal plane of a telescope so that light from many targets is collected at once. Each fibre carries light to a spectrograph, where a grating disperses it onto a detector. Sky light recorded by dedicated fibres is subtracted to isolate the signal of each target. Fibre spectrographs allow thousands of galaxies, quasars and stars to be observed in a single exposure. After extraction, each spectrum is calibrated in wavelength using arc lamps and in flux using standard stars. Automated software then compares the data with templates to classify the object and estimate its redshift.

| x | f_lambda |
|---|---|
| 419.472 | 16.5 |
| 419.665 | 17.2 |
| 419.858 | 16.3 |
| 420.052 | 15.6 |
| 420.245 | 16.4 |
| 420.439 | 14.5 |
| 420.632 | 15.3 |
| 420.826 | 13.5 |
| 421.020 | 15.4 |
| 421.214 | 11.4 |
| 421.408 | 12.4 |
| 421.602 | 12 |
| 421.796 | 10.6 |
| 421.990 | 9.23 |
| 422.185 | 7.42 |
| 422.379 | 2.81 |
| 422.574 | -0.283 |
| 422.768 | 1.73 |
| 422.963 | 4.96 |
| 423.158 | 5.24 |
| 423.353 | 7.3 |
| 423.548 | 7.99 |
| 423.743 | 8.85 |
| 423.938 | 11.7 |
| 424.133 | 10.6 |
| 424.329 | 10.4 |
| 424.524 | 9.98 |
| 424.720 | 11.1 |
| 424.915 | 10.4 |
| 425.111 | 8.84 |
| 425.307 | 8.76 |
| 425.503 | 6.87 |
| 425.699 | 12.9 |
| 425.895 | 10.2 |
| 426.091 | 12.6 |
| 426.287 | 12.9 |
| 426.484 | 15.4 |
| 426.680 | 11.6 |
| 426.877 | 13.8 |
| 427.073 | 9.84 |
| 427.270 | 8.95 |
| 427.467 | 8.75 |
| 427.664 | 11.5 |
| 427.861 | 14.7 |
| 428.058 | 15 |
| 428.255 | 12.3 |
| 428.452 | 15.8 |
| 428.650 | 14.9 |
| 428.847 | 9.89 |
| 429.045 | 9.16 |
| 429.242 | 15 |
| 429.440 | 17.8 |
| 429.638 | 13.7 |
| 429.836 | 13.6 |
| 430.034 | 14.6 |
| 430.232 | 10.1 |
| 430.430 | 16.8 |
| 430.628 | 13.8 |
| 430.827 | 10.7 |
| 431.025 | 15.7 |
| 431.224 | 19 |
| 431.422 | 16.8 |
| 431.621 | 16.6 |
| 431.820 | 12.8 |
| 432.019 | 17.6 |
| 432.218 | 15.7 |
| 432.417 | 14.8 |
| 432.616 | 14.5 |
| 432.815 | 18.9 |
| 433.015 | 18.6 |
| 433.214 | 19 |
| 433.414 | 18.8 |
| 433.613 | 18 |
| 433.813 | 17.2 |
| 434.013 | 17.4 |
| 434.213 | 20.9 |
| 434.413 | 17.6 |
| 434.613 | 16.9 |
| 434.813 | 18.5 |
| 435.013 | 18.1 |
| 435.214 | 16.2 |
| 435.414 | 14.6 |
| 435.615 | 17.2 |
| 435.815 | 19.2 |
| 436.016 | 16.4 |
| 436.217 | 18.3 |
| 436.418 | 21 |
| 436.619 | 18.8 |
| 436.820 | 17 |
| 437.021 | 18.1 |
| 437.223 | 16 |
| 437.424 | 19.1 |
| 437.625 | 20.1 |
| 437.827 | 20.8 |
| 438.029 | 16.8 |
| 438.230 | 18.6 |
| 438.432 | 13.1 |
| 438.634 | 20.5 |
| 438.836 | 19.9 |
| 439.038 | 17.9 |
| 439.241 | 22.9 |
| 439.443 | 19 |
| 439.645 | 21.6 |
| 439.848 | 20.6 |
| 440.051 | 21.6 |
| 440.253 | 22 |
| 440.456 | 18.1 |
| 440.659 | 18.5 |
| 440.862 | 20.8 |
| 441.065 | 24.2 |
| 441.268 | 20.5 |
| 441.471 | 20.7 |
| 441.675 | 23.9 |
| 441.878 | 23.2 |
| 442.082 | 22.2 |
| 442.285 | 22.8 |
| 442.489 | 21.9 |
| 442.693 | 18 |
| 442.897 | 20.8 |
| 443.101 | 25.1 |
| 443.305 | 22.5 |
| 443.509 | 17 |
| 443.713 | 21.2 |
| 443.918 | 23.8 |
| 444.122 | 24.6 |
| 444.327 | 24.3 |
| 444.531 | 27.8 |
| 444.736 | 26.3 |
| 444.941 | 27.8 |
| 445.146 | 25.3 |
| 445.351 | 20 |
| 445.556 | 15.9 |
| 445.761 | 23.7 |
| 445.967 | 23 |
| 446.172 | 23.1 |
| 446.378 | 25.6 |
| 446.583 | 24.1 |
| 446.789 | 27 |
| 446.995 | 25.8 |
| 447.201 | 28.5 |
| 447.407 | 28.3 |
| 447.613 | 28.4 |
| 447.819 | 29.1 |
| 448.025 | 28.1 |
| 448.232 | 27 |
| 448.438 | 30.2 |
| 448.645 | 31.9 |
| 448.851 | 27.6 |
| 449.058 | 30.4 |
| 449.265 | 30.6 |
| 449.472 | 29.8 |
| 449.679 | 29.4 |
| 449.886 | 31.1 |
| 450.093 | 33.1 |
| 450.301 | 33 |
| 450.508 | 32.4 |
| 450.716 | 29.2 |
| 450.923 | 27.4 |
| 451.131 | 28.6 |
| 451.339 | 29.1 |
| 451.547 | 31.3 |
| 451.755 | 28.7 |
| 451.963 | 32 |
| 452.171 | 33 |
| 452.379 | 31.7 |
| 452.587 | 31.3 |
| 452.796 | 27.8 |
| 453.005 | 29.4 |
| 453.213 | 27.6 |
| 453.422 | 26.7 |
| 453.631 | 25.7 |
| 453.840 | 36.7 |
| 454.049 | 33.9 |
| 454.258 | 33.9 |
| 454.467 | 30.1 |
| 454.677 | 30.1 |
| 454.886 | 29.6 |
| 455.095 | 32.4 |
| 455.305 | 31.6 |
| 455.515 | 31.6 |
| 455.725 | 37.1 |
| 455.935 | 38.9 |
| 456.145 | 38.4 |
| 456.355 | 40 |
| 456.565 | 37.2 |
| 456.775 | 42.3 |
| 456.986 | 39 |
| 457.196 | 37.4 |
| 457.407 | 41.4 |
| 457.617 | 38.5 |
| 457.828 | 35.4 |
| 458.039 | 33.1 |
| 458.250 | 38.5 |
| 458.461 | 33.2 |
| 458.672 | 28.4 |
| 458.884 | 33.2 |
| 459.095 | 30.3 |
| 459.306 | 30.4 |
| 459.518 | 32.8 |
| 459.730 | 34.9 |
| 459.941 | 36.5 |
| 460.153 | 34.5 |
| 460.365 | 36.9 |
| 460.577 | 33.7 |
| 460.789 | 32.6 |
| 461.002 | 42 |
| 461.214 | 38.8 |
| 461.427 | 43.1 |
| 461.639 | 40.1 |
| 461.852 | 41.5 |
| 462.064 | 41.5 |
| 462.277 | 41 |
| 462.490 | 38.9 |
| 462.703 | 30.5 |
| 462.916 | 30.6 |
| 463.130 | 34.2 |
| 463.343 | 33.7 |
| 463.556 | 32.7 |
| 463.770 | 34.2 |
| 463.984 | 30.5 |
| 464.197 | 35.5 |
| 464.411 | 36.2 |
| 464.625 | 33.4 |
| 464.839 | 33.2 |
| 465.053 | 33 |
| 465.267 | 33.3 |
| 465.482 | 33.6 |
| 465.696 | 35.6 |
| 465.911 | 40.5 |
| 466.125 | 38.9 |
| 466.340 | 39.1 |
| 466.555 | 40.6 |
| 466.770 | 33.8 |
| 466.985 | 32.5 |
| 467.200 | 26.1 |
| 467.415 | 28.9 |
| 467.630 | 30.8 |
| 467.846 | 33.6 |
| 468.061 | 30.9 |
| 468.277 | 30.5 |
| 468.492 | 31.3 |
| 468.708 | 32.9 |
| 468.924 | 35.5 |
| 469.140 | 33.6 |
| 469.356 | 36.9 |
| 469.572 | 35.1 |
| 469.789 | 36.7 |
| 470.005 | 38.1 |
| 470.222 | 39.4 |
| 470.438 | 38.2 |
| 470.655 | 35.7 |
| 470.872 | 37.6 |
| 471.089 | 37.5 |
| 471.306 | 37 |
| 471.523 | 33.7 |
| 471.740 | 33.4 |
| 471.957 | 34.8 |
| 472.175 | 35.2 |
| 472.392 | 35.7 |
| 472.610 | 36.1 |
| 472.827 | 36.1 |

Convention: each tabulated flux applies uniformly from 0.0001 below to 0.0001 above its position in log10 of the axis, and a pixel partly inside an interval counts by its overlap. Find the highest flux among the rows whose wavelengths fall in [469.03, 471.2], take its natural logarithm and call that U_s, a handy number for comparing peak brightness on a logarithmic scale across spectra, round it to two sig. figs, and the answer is 3.7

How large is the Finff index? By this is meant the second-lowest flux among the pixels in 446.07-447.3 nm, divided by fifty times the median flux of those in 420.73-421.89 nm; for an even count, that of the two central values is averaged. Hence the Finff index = 0.040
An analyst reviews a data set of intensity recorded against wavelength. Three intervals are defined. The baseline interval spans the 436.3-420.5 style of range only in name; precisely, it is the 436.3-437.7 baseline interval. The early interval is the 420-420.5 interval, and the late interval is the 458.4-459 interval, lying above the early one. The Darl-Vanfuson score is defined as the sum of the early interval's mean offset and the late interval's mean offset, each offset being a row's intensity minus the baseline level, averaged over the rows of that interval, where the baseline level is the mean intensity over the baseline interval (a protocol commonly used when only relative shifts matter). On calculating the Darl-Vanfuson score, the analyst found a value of 10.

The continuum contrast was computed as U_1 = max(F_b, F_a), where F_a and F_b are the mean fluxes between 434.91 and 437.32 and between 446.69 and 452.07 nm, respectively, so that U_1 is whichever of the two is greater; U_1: 30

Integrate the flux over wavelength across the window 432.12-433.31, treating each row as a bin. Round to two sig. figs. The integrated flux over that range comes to 20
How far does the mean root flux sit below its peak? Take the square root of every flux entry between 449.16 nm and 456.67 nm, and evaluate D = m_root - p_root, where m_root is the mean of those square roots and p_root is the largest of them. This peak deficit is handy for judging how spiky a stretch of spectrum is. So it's -0.70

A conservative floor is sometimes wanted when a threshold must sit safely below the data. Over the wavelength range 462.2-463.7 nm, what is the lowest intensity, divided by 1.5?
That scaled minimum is 20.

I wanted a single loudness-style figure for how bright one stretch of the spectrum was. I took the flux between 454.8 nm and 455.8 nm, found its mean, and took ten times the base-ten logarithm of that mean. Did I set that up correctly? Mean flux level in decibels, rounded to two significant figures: 15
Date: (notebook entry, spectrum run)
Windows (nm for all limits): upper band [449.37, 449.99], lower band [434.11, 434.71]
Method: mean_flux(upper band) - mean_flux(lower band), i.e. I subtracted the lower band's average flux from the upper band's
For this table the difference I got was 12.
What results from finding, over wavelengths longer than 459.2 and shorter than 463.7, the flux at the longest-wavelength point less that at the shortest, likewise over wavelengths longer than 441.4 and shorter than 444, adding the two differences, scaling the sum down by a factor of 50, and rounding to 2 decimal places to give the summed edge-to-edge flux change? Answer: 0.11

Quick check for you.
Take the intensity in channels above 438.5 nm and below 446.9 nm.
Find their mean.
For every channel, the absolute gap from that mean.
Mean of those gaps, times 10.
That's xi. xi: 23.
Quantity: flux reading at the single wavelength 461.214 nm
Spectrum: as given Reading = 38.8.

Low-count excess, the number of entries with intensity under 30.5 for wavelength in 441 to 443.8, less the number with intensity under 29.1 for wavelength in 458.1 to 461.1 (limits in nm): 13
